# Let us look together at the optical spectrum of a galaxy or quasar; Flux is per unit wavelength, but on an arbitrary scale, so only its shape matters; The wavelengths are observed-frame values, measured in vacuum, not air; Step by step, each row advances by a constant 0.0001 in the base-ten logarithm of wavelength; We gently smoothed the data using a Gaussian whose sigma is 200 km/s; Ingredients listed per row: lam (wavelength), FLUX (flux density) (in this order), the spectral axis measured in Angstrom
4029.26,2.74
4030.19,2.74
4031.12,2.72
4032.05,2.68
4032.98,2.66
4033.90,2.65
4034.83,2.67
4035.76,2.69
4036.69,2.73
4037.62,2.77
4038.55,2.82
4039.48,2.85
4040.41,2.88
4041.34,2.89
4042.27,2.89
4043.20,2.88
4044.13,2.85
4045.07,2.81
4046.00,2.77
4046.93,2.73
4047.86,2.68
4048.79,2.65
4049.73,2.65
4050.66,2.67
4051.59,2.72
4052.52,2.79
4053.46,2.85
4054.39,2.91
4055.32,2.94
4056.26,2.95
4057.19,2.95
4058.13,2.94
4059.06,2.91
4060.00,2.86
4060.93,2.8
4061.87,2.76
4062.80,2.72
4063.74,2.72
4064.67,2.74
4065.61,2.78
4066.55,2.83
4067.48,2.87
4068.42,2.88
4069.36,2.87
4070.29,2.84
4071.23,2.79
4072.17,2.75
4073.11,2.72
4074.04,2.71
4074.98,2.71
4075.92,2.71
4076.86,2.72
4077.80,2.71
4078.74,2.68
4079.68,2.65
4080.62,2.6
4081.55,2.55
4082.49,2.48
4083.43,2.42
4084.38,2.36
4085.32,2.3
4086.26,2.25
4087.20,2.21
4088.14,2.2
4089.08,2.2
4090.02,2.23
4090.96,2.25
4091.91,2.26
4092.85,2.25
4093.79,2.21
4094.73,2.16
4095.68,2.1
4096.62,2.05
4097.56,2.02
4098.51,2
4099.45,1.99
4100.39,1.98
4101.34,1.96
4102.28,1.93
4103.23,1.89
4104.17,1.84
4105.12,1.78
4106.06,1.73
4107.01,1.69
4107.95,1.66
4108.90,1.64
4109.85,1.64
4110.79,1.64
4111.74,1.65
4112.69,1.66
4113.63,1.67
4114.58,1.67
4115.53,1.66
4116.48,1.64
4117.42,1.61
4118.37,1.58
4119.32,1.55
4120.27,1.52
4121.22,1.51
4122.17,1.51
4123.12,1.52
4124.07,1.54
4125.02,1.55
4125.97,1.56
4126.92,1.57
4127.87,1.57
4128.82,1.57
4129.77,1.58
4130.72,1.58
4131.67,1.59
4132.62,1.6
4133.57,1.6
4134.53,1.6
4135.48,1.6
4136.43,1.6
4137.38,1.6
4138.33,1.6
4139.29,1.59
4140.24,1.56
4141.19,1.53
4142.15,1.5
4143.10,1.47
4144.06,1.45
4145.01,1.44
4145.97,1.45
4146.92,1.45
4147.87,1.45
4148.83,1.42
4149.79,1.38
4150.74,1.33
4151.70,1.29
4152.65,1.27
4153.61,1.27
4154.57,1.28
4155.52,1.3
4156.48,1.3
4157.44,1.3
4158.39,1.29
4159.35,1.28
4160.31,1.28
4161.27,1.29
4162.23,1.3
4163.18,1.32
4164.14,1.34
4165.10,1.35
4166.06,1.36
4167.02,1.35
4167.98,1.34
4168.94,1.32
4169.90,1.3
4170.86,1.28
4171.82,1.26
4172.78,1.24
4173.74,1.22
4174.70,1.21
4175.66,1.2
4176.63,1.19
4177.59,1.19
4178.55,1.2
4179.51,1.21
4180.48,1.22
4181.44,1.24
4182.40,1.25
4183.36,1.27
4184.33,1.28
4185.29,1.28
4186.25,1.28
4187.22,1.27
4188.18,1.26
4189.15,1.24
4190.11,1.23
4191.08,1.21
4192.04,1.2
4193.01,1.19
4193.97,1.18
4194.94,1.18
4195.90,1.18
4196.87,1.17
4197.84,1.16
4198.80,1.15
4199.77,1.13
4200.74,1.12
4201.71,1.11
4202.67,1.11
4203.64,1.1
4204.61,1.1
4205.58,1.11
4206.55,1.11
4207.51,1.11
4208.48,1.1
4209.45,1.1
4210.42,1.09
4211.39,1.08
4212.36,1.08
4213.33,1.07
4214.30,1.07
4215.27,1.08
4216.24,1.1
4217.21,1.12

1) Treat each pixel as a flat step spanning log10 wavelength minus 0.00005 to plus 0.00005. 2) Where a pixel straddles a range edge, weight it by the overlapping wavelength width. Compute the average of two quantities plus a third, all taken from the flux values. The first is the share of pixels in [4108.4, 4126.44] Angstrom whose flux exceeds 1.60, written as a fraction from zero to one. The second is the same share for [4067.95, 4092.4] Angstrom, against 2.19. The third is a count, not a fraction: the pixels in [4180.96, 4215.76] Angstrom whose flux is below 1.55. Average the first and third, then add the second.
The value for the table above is 19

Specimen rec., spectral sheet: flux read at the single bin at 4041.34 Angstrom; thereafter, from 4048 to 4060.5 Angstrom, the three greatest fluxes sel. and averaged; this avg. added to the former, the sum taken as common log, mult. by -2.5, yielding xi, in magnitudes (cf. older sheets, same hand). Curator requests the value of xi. -1.92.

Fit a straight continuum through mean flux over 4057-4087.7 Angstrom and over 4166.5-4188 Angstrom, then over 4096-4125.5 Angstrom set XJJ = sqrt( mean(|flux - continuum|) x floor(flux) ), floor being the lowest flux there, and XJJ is 0.82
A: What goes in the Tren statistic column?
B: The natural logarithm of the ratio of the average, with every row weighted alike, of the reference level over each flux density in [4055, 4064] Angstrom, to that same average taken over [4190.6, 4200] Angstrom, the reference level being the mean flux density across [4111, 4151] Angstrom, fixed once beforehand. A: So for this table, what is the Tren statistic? -0.89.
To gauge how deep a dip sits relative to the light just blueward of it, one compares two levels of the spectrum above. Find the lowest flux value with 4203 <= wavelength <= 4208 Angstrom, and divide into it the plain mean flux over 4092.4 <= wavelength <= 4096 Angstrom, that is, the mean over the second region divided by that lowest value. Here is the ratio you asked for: 1.98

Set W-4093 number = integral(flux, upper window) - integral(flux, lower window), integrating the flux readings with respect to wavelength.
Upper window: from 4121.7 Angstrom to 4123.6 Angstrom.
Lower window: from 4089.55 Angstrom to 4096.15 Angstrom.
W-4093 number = -12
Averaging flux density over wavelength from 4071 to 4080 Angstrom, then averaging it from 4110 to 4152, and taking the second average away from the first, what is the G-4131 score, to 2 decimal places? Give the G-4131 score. 1.17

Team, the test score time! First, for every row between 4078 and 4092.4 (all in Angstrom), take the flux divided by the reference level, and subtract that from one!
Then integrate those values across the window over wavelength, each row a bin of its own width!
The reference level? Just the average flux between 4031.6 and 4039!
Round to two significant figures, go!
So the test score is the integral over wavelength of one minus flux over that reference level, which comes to 1.7 Angstrom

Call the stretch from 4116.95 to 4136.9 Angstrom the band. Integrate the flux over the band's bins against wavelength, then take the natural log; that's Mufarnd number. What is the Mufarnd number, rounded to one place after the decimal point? 3.4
